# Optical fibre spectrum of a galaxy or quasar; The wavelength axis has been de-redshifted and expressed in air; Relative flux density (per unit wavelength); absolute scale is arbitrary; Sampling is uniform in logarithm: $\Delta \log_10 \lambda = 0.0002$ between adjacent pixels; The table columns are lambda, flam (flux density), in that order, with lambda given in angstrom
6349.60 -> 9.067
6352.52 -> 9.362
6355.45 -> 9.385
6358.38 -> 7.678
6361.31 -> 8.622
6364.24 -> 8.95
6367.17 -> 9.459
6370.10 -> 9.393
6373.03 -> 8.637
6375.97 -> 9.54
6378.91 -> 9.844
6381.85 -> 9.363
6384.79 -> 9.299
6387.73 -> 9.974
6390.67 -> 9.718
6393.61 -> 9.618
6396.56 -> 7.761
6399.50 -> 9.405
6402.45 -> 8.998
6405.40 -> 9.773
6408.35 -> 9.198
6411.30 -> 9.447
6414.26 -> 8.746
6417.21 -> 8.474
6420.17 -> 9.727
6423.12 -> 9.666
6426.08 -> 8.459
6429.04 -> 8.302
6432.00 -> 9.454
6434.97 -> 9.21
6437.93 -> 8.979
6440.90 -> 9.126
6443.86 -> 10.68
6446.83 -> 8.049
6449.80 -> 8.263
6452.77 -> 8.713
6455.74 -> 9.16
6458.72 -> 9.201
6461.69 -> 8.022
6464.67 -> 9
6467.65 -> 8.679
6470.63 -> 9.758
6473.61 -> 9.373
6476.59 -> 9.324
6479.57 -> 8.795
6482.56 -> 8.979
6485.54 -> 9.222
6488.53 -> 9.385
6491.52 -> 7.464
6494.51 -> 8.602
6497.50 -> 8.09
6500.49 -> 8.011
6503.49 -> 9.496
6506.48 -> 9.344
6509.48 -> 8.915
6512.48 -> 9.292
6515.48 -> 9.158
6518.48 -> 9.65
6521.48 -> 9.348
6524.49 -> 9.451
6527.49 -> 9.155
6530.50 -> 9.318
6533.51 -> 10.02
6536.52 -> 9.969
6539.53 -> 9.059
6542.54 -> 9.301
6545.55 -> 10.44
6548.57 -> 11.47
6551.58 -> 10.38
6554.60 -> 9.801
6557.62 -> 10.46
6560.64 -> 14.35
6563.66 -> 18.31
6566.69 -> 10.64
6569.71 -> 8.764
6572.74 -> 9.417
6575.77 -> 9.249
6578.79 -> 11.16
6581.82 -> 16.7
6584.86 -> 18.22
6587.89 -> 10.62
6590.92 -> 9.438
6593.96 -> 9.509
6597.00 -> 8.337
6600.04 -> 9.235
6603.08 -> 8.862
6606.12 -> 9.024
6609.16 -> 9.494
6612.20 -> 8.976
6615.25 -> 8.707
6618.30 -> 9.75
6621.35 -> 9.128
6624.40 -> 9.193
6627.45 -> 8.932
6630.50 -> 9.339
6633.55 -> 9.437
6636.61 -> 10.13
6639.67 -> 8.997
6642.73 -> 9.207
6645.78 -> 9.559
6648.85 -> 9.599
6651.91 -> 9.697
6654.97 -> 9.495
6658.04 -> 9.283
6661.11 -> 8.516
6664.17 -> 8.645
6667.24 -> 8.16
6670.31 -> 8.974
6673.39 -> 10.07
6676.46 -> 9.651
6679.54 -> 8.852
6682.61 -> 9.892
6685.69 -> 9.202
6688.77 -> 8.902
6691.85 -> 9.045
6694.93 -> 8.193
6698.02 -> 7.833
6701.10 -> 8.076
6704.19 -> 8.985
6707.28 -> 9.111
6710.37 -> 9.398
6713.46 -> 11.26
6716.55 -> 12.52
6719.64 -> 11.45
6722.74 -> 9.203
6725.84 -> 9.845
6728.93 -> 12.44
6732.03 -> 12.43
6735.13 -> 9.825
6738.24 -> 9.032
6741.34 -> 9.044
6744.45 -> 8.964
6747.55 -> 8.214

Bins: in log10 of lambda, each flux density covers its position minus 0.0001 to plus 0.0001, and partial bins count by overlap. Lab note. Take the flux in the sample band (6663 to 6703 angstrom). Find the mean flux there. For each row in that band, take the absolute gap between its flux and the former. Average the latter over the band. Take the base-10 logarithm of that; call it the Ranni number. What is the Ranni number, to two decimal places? -0.26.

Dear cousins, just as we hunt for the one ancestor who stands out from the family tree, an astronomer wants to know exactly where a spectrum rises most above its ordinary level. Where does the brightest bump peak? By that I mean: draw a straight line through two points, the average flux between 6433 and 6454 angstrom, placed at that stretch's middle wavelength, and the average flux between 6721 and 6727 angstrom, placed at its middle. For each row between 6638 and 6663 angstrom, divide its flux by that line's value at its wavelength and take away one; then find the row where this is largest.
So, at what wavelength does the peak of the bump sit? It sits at 6651.91 angstrom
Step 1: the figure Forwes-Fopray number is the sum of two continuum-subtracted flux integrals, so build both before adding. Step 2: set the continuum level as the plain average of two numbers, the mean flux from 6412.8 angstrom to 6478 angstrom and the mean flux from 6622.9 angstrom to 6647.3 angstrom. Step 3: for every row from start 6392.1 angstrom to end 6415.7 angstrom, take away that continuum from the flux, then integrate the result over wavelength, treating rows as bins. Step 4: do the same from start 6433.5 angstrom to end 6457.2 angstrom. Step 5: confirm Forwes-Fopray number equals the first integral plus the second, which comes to -5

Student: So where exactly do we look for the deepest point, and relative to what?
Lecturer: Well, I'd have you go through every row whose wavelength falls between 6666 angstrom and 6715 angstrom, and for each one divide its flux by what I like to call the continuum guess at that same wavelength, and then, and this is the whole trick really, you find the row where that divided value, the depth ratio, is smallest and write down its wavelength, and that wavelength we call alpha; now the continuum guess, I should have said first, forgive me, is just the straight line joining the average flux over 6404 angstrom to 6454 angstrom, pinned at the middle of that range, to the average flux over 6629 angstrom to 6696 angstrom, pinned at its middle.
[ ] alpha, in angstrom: 6698.02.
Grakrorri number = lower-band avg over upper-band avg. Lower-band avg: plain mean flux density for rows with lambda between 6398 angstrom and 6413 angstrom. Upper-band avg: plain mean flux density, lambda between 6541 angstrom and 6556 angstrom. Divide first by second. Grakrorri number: 0.91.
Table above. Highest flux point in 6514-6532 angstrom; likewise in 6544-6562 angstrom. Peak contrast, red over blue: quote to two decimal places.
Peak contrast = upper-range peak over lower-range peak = 1.49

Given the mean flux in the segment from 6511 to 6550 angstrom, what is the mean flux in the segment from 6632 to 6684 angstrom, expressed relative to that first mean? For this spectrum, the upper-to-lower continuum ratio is 0.96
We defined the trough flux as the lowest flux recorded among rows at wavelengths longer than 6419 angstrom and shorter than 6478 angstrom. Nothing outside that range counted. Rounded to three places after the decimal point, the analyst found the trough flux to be 8.022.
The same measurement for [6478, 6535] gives 7.464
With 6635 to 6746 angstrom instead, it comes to 7.833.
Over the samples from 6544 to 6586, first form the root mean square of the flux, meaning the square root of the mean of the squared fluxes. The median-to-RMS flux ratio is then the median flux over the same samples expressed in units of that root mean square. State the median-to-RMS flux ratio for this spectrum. 0.843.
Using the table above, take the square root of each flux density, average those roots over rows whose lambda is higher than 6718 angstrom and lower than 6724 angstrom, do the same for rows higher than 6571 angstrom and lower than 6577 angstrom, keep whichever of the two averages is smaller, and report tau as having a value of 3.05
